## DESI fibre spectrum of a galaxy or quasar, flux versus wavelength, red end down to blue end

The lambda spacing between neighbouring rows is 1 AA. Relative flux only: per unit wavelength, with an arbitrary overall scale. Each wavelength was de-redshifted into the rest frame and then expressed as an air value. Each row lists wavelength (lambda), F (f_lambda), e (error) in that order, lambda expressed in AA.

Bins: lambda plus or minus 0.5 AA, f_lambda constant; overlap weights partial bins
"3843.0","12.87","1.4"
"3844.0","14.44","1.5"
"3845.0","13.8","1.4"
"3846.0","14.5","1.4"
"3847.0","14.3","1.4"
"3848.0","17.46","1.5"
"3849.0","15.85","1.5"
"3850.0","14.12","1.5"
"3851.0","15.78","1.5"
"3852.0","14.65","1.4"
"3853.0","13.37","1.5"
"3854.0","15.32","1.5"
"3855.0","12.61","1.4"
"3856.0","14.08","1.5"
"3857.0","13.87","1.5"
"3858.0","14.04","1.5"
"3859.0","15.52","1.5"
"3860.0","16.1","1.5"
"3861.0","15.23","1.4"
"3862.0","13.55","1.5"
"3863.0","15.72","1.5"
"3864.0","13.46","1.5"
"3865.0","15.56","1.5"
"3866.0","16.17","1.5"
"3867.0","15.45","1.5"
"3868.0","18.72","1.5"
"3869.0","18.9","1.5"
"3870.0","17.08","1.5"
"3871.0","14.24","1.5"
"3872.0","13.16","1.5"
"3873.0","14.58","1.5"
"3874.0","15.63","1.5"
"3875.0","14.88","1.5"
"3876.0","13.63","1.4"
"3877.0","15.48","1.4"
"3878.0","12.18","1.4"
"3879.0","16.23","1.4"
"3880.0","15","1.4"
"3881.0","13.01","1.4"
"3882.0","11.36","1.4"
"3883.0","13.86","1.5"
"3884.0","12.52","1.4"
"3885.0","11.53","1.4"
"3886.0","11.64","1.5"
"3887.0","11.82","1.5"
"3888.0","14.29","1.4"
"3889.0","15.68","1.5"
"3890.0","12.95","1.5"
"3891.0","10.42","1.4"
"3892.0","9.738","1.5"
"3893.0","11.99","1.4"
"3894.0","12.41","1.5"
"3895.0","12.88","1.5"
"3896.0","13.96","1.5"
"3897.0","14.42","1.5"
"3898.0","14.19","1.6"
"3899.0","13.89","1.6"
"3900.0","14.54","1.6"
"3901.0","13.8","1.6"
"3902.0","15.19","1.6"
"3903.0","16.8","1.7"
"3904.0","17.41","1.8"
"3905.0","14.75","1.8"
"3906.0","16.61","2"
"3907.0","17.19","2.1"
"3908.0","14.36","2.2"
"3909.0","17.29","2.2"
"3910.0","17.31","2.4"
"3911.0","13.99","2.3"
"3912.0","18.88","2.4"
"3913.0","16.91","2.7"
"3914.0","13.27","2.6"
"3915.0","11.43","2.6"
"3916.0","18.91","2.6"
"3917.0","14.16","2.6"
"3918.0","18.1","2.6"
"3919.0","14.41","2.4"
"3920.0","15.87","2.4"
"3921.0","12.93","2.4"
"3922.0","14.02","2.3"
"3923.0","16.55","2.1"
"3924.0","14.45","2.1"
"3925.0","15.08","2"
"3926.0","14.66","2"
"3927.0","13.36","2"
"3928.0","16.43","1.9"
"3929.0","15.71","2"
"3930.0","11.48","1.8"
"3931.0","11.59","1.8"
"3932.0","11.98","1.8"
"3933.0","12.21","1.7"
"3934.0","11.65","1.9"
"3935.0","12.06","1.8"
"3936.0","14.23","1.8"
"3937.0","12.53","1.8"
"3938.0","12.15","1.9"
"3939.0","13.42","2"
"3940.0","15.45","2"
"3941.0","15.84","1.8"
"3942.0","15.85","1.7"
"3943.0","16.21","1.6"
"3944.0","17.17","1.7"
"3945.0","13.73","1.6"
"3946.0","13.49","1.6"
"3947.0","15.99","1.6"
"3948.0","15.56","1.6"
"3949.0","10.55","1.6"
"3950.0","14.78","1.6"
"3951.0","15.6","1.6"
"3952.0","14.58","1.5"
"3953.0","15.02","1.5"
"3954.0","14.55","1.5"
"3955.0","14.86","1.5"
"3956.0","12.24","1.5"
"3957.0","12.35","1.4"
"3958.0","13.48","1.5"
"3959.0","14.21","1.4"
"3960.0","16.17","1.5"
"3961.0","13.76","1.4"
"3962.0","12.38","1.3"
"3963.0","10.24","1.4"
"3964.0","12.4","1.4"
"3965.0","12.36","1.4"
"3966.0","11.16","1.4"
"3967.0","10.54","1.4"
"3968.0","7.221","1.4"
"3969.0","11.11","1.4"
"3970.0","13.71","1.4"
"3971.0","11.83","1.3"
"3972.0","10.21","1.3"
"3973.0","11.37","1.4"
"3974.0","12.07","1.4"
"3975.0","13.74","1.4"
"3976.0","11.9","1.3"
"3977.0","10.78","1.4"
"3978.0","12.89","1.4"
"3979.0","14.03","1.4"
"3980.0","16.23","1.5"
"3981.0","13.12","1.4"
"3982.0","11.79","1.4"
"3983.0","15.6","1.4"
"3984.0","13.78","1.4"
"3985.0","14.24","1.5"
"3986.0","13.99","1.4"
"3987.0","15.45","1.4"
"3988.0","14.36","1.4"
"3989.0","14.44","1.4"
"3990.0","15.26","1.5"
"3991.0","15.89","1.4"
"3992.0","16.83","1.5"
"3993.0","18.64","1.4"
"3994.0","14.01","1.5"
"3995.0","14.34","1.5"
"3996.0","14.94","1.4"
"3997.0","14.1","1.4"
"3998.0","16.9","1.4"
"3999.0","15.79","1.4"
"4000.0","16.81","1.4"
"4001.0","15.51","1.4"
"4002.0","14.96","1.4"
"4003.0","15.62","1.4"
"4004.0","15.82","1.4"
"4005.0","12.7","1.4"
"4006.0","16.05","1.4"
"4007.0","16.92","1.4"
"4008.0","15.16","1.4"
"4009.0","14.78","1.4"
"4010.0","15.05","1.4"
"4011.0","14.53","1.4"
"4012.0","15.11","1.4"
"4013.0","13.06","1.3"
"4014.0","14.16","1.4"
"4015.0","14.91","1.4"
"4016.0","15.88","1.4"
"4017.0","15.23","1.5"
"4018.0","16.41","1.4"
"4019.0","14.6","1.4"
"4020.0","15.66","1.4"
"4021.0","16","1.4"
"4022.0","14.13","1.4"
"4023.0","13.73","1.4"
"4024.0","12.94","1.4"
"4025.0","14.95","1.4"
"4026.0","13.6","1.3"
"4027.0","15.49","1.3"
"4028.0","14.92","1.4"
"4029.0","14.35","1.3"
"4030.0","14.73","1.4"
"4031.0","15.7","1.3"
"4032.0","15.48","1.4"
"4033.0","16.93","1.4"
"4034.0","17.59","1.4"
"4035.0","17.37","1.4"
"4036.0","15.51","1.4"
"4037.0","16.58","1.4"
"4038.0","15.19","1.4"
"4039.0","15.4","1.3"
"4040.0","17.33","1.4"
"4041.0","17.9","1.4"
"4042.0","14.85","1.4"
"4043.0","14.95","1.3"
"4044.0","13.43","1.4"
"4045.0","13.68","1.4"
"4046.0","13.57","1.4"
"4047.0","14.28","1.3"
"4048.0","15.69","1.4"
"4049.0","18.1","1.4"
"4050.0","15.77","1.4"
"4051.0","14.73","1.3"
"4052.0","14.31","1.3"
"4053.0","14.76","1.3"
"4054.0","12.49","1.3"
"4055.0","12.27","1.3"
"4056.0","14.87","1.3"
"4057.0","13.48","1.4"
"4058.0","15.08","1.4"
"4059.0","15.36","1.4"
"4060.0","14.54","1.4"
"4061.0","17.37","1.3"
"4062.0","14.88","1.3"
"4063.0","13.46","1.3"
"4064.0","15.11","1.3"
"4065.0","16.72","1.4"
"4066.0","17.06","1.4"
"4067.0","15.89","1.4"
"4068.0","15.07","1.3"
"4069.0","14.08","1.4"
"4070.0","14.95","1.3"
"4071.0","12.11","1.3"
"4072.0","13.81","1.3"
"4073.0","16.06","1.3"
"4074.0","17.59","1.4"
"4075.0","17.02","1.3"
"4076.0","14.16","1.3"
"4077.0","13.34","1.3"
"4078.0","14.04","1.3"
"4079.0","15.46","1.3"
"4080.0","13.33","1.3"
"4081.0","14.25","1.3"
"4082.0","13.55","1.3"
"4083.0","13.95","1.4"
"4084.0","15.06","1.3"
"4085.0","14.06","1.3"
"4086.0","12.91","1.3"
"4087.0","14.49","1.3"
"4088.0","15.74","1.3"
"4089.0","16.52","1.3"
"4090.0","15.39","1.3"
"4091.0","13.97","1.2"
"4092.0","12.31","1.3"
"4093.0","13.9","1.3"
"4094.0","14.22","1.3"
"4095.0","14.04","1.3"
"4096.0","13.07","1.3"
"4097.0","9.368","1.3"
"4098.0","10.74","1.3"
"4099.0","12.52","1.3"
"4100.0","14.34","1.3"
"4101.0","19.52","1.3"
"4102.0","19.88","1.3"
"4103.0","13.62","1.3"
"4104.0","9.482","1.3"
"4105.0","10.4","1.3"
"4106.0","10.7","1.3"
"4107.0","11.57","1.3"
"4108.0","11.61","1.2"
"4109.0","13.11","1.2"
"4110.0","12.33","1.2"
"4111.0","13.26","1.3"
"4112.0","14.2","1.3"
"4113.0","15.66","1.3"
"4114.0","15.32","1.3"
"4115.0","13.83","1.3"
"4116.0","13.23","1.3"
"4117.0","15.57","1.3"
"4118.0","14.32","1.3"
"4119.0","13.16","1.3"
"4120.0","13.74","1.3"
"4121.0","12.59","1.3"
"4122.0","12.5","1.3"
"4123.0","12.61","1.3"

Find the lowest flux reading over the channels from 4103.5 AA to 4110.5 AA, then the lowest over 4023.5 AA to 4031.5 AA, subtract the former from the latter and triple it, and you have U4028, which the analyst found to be 10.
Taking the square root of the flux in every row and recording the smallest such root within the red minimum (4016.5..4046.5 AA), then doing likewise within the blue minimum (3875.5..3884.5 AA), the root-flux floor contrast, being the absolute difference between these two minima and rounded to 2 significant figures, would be 0.23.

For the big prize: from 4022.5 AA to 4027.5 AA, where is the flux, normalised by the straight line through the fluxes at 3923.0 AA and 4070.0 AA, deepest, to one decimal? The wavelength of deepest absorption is 4024.0 AA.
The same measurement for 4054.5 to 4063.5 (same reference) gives 4055.0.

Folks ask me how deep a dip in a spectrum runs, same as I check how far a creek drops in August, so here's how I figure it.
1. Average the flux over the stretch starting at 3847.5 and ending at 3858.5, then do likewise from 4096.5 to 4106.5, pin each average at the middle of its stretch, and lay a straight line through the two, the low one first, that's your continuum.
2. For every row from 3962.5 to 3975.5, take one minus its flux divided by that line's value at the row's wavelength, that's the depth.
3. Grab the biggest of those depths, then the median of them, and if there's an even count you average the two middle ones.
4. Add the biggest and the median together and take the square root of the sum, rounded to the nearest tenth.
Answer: 0.8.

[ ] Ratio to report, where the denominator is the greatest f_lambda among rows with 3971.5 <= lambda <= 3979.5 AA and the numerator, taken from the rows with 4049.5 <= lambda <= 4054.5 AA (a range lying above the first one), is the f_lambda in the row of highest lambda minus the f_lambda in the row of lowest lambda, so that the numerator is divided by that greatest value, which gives -0.23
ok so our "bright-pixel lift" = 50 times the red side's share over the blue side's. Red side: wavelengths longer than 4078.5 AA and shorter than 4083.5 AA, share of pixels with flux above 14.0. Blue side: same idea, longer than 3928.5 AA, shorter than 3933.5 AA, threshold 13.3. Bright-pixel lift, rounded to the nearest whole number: 100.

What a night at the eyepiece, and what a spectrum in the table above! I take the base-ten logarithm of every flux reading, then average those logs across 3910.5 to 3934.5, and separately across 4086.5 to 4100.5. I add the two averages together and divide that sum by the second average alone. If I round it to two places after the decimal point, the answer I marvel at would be 2.02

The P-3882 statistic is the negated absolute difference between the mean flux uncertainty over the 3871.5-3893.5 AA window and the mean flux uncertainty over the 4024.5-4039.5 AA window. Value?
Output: -0.08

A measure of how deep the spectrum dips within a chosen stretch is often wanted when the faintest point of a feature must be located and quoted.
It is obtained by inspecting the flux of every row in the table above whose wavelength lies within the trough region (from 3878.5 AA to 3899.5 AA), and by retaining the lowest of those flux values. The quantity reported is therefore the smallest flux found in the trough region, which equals 9.738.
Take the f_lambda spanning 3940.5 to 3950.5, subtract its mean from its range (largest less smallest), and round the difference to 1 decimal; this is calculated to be -8.3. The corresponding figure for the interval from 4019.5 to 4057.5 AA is -9.2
